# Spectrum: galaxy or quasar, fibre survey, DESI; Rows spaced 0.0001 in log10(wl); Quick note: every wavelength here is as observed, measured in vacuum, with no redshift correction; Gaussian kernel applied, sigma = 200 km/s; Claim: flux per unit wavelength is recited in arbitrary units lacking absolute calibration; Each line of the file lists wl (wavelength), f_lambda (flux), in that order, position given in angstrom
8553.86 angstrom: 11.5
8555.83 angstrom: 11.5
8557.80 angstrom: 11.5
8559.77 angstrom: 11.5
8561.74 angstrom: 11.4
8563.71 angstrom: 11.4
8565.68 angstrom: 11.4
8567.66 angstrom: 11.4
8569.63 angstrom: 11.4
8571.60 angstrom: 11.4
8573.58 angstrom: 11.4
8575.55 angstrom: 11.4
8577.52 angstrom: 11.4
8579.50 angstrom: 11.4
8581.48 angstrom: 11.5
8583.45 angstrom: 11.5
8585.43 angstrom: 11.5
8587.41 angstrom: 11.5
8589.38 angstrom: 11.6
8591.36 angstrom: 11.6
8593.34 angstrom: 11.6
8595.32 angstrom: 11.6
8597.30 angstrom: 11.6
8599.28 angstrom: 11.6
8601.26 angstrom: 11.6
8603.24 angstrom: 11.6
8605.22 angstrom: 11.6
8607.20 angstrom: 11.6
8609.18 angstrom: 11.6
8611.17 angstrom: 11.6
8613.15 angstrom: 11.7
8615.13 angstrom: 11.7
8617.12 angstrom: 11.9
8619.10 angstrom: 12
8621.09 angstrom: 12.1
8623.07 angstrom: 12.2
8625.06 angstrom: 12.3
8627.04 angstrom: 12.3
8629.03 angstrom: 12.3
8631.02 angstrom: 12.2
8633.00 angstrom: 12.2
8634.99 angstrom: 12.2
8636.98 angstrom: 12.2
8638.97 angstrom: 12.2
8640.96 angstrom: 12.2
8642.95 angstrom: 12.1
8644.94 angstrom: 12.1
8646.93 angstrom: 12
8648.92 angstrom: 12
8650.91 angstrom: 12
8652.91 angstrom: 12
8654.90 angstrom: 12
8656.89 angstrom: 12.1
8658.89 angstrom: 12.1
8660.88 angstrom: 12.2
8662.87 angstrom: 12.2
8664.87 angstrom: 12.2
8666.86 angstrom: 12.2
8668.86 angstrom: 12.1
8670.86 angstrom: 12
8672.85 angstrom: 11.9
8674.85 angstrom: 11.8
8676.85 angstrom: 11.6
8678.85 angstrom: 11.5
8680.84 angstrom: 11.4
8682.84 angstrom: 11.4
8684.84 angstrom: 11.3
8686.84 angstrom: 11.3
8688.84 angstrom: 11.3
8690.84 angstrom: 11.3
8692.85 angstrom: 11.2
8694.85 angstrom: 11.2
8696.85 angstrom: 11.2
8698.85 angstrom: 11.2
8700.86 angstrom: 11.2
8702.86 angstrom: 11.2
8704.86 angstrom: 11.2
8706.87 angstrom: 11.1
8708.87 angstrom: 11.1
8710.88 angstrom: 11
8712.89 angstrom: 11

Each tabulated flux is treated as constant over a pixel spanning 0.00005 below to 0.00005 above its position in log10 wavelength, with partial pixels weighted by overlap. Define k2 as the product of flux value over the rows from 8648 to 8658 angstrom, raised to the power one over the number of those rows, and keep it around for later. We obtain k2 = 12.0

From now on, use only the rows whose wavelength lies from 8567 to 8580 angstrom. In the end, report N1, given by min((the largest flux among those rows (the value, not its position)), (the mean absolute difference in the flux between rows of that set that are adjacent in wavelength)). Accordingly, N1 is 0.000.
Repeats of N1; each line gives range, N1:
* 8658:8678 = 0.078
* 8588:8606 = 0.000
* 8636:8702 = 0.044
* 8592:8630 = 0.039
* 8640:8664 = 0.036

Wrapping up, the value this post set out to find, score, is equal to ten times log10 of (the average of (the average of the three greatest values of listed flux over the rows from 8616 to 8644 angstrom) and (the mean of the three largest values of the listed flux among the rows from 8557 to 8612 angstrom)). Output 10.77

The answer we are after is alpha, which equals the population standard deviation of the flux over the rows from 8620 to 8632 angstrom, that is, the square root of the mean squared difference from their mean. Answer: 0.07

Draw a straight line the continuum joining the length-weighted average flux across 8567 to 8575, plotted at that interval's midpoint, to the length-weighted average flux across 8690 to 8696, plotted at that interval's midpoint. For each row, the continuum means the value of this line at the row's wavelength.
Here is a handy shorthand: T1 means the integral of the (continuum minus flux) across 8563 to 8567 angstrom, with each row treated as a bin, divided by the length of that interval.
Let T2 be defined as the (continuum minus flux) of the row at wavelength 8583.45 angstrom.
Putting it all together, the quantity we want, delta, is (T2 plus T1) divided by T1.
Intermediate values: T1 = 0.0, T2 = -0.11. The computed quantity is -6.1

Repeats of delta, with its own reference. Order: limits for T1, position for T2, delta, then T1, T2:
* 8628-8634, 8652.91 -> 1.8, -0.9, -0.72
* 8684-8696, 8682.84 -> 5.2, 0.0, -0.16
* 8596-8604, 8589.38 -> 1.9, -0.2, -0.22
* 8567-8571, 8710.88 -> 21.0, 0.0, 0.20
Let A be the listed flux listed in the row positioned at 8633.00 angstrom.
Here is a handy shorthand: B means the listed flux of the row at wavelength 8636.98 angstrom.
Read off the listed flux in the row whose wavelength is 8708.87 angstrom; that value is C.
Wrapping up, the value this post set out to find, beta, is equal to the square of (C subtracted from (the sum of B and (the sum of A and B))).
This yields 650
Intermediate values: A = 12.2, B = 12.2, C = 11.1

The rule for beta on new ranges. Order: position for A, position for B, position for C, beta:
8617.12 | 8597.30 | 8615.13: 548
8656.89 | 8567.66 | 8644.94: 520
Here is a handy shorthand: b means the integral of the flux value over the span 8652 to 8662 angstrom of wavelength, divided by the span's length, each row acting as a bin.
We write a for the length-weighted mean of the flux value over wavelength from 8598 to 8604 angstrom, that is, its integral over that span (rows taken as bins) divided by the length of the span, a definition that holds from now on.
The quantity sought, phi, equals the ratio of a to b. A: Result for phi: 0.96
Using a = 11.6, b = 12.1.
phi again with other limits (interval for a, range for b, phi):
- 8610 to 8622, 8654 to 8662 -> 0.98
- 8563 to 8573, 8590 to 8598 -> 0.98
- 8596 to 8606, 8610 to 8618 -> 0.99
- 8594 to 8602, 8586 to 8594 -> 1.00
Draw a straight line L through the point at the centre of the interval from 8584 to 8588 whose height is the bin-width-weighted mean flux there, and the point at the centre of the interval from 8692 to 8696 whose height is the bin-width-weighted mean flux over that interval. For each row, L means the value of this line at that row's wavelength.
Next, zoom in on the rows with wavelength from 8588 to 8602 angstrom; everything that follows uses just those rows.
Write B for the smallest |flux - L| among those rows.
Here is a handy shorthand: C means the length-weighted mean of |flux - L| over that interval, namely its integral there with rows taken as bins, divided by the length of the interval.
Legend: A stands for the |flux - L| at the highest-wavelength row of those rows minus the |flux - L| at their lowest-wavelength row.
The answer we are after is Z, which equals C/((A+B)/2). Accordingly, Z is 1.8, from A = 0.03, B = 0.13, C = 0.14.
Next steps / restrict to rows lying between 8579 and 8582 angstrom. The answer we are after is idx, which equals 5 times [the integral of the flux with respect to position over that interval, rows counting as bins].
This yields 172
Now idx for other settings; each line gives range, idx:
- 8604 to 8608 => 232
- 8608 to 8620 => 705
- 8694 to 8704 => 560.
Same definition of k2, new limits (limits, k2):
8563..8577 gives 11.4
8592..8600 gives 11.6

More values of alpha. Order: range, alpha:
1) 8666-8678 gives 0.20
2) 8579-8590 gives 0.06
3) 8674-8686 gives 0.16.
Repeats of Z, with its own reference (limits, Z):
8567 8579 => 2.9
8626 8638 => 2.3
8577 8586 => -1.1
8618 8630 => 1.8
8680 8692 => -21.0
